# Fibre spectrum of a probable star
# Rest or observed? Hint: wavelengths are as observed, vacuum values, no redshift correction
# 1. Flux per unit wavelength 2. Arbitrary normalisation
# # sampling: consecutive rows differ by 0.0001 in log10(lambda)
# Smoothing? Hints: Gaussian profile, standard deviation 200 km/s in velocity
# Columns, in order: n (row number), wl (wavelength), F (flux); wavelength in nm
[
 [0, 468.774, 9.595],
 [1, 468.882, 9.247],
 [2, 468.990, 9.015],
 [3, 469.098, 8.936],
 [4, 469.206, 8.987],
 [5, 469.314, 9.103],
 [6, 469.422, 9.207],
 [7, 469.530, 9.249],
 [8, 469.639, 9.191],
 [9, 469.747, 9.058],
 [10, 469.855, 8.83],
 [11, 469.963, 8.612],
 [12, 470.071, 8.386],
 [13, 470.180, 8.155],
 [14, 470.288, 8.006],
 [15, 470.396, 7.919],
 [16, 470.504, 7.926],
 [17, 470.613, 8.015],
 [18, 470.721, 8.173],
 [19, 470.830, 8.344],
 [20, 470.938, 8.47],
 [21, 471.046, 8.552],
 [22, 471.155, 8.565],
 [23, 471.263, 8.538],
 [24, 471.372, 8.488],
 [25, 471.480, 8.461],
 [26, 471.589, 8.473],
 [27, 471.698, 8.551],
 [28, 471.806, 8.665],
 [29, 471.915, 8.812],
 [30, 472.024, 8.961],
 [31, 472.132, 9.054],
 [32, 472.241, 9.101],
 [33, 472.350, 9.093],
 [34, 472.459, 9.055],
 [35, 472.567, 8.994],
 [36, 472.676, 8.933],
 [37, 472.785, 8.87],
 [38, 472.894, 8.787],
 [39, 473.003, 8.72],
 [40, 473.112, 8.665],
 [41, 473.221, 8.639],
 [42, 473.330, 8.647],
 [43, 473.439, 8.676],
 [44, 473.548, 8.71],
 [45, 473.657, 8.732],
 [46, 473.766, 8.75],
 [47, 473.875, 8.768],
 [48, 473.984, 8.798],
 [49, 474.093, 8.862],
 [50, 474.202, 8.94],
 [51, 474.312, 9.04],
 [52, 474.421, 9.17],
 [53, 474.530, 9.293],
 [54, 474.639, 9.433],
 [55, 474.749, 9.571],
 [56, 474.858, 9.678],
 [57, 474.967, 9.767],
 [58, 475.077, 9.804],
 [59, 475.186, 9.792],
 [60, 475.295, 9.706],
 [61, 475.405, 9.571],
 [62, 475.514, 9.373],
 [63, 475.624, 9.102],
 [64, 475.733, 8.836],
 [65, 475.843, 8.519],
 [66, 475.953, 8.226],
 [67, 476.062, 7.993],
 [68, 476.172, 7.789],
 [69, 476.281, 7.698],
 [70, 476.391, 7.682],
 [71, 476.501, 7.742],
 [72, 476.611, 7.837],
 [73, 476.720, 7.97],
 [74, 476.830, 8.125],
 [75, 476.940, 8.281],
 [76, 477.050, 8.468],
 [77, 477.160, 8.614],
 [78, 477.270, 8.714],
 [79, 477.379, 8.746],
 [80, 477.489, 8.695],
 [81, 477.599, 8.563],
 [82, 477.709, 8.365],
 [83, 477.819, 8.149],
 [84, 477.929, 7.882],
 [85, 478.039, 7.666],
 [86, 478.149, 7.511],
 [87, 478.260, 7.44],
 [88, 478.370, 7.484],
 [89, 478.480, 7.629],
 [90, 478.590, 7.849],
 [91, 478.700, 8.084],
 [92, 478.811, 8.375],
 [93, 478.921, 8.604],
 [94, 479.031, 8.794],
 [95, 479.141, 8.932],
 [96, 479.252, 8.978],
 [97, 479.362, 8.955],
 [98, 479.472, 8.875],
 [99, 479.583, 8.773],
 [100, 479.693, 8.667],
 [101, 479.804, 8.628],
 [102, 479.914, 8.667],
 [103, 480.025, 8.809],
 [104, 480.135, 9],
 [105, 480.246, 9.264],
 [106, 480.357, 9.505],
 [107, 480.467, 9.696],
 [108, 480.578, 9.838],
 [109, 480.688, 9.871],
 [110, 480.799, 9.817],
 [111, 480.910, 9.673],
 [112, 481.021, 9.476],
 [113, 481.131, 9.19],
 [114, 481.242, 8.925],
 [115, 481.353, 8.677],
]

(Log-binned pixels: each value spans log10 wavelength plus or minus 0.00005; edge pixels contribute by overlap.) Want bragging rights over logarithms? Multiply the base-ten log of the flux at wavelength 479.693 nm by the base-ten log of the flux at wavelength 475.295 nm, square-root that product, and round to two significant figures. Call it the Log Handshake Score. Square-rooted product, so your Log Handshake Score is 0.96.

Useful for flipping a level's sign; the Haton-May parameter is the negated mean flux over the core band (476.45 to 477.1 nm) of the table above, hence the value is -8.07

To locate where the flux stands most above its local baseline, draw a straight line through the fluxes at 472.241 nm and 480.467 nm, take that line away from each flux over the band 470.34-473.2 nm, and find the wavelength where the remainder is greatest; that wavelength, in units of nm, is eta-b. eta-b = 472.241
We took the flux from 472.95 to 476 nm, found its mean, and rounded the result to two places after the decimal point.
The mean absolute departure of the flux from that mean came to 0.39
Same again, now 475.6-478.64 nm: 0.40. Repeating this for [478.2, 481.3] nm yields 0.52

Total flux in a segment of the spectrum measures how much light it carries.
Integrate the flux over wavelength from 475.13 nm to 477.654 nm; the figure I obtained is 21.5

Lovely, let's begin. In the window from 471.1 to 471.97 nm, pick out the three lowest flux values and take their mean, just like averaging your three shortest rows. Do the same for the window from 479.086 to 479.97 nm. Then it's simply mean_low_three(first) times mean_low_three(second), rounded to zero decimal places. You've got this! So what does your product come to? 73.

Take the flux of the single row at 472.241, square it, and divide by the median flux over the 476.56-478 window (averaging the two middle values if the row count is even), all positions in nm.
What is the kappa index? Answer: 9.9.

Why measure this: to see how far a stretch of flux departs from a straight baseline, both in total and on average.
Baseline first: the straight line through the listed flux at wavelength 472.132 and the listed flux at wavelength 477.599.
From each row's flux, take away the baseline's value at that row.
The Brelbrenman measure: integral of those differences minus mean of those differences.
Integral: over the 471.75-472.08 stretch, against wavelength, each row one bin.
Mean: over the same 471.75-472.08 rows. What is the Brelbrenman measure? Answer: 0.18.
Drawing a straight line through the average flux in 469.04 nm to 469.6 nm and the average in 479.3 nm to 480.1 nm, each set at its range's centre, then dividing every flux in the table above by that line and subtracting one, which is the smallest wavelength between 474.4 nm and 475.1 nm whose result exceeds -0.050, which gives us 474.421 nm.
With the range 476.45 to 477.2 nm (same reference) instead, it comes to 477.050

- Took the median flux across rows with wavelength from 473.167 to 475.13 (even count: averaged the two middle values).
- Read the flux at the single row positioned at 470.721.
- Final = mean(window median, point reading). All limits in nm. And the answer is 8.54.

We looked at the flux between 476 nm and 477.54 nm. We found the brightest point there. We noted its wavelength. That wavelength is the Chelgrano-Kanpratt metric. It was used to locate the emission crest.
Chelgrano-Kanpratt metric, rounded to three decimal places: 477.379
